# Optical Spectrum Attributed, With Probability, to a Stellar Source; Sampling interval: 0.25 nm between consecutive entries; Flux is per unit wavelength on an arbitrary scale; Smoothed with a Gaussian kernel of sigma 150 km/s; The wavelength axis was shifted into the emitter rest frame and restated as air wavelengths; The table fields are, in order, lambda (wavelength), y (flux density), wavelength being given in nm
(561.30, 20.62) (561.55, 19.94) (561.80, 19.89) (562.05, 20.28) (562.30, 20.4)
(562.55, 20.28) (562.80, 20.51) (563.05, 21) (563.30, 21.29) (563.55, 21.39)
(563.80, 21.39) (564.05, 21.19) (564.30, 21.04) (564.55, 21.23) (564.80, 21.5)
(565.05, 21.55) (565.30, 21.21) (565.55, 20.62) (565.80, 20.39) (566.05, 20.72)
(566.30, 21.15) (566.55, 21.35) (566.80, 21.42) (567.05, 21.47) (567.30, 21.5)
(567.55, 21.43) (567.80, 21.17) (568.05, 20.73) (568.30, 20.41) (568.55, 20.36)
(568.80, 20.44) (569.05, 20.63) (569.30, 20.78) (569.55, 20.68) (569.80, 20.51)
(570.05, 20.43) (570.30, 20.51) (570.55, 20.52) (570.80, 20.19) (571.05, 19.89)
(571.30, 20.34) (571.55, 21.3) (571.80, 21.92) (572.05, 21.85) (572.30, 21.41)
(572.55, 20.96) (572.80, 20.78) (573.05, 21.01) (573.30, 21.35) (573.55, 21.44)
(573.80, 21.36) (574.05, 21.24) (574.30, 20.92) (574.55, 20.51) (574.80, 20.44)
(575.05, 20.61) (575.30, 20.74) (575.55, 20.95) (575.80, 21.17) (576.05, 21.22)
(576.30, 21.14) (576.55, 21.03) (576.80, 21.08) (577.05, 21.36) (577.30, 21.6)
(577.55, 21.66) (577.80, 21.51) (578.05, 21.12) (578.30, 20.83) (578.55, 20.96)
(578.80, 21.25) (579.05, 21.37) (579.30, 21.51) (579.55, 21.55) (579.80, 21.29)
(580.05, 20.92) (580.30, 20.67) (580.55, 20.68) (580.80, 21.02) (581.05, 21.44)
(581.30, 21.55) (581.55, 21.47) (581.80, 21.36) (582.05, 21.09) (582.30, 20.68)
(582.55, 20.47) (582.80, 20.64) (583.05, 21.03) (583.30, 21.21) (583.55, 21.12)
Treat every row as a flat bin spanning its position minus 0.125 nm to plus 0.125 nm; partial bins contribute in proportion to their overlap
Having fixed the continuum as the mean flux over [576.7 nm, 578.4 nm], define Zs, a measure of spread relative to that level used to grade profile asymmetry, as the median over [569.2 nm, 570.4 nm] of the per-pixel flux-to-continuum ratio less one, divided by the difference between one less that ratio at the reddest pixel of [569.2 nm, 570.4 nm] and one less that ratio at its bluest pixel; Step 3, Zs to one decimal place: -3.0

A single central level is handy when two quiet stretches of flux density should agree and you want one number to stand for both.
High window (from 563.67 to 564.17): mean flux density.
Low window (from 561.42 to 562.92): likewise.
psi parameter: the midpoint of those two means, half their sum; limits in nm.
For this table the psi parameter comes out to 20.75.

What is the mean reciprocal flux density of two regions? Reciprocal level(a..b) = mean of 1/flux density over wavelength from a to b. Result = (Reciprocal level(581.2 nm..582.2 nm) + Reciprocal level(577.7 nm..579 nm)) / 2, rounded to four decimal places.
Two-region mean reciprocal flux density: 0.0471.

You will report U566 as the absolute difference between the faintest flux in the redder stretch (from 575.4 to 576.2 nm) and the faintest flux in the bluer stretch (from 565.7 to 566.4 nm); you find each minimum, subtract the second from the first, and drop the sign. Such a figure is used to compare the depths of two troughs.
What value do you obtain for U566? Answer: 0.6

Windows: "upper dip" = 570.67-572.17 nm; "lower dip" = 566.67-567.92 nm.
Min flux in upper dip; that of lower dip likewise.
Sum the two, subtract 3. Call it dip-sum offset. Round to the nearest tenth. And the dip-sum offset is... 38.1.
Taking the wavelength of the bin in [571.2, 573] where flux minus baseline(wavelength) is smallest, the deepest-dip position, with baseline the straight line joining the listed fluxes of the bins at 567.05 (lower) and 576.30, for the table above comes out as 571.30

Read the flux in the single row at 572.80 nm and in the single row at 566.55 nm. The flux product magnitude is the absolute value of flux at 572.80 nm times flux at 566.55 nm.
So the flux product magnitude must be 444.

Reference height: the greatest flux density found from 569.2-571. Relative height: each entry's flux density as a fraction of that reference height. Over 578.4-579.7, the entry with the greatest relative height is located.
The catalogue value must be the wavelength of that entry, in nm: 579.55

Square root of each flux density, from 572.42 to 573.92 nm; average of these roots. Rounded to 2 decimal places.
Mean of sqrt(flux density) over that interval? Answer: 4.60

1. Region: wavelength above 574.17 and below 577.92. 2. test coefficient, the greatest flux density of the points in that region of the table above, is 21.66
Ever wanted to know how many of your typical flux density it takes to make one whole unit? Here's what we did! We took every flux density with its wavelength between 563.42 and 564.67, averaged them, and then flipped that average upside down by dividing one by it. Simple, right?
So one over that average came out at 0.0471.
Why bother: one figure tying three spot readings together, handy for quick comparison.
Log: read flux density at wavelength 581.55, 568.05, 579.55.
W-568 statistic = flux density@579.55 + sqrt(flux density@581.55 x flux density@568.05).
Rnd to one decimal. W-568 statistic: 42.6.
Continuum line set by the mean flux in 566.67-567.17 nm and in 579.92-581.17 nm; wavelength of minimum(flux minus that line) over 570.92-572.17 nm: 571.05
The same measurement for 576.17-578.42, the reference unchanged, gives 578.30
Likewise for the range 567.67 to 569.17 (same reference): 568.55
